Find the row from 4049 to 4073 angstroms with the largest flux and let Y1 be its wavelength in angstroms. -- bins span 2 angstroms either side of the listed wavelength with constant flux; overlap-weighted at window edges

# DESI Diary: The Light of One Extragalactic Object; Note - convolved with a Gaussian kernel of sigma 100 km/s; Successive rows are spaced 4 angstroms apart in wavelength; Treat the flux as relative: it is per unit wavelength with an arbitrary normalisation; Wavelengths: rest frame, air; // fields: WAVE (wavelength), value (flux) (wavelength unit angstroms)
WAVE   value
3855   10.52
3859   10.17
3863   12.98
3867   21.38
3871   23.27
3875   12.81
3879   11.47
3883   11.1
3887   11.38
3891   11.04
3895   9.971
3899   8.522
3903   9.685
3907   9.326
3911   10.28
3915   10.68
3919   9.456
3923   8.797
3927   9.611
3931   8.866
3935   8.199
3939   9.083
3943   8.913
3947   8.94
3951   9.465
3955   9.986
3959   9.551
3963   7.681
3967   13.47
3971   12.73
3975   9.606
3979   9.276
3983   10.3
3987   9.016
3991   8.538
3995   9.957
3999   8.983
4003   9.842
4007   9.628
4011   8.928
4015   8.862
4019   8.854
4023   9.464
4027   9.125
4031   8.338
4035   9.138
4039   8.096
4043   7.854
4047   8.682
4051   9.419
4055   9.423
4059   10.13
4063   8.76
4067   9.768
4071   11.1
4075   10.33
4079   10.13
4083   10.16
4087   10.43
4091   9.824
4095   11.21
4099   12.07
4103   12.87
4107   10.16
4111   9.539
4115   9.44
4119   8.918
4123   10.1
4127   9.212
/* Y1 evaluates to 4071 angstroms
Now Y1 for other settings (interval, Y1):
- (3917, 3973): 3967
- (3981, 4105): 4103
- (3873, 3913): 3875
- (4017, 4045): 4023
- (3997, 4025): 4003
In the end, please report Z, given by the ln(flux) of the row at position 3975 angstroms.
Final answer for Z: 2.26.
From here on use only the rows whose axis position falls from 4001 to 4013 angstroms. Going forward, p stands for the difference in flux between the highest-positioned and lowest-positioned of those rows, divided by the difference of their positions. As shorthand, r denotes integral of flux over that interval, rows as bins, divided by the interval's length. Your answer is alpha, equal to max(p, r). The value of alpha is 9.5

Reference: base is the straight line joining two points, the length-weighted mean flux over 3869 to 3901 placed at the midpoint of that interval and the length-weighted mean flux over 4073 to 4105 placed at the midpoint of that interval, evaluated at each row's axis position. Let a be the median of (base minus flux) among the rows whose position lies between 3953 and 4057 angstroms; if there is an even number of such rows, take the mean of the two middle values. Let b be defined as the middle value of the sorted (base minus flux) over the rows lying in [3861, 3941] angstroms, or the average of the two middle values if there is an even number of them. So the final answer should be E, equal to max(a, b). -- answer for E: 2.28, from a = 2.3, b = 2.2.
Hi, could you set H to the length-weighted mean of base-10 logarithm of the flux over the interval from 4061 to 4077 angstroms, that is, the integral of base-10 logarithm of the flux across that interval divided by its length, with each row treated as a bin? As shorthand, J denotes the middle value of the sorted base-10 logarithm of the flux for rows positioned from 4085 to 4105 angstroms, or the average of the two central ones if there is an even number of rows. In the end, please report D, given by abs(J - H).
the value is 0.05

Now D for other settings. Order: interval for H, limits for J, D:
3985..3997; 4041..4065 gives 0.00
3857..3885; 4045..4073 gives 0.17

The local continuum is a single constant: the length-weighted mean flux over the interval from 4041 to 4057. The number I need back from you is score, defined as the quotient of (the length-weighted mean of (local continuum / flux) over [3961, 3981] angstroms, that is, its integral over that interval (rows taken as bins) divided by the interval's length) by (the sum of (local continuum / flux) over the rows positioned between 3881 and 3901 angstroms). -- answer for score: 0.20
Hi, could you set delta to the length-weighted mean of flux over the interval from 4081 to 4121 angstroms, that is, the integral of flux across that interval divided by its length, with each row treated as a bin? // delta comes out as 10.5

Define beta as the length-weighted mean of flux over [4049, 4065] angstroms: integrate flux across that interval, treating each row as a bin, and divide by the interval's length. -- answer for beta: 9.4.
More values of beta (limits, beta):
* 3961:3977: 10.9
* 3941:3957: 9.3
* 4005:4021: 9.1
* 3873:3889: 11.7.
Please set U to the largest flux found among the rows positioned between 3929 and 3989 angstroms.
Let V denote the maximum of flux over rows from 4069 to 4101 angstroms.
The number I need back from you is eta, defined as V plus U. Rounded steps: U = 13.47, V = 12.07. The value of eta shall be 26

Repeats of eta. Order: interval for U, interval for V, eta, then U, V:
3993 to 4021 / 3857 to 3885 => 33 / 9.957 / 23.27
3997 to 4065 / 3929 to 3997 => 24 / 10.13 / 13.47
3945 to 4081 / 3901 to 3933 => 24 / 13.47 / 10.68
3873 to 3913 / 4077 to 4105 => 26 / 12.81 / 12.87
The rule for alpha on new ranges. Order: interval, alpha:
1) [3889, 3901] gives 9.8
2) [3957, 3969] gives 10.2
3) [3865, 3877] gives 19.2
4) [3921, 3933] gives 9.1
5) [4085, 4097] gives 10.5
